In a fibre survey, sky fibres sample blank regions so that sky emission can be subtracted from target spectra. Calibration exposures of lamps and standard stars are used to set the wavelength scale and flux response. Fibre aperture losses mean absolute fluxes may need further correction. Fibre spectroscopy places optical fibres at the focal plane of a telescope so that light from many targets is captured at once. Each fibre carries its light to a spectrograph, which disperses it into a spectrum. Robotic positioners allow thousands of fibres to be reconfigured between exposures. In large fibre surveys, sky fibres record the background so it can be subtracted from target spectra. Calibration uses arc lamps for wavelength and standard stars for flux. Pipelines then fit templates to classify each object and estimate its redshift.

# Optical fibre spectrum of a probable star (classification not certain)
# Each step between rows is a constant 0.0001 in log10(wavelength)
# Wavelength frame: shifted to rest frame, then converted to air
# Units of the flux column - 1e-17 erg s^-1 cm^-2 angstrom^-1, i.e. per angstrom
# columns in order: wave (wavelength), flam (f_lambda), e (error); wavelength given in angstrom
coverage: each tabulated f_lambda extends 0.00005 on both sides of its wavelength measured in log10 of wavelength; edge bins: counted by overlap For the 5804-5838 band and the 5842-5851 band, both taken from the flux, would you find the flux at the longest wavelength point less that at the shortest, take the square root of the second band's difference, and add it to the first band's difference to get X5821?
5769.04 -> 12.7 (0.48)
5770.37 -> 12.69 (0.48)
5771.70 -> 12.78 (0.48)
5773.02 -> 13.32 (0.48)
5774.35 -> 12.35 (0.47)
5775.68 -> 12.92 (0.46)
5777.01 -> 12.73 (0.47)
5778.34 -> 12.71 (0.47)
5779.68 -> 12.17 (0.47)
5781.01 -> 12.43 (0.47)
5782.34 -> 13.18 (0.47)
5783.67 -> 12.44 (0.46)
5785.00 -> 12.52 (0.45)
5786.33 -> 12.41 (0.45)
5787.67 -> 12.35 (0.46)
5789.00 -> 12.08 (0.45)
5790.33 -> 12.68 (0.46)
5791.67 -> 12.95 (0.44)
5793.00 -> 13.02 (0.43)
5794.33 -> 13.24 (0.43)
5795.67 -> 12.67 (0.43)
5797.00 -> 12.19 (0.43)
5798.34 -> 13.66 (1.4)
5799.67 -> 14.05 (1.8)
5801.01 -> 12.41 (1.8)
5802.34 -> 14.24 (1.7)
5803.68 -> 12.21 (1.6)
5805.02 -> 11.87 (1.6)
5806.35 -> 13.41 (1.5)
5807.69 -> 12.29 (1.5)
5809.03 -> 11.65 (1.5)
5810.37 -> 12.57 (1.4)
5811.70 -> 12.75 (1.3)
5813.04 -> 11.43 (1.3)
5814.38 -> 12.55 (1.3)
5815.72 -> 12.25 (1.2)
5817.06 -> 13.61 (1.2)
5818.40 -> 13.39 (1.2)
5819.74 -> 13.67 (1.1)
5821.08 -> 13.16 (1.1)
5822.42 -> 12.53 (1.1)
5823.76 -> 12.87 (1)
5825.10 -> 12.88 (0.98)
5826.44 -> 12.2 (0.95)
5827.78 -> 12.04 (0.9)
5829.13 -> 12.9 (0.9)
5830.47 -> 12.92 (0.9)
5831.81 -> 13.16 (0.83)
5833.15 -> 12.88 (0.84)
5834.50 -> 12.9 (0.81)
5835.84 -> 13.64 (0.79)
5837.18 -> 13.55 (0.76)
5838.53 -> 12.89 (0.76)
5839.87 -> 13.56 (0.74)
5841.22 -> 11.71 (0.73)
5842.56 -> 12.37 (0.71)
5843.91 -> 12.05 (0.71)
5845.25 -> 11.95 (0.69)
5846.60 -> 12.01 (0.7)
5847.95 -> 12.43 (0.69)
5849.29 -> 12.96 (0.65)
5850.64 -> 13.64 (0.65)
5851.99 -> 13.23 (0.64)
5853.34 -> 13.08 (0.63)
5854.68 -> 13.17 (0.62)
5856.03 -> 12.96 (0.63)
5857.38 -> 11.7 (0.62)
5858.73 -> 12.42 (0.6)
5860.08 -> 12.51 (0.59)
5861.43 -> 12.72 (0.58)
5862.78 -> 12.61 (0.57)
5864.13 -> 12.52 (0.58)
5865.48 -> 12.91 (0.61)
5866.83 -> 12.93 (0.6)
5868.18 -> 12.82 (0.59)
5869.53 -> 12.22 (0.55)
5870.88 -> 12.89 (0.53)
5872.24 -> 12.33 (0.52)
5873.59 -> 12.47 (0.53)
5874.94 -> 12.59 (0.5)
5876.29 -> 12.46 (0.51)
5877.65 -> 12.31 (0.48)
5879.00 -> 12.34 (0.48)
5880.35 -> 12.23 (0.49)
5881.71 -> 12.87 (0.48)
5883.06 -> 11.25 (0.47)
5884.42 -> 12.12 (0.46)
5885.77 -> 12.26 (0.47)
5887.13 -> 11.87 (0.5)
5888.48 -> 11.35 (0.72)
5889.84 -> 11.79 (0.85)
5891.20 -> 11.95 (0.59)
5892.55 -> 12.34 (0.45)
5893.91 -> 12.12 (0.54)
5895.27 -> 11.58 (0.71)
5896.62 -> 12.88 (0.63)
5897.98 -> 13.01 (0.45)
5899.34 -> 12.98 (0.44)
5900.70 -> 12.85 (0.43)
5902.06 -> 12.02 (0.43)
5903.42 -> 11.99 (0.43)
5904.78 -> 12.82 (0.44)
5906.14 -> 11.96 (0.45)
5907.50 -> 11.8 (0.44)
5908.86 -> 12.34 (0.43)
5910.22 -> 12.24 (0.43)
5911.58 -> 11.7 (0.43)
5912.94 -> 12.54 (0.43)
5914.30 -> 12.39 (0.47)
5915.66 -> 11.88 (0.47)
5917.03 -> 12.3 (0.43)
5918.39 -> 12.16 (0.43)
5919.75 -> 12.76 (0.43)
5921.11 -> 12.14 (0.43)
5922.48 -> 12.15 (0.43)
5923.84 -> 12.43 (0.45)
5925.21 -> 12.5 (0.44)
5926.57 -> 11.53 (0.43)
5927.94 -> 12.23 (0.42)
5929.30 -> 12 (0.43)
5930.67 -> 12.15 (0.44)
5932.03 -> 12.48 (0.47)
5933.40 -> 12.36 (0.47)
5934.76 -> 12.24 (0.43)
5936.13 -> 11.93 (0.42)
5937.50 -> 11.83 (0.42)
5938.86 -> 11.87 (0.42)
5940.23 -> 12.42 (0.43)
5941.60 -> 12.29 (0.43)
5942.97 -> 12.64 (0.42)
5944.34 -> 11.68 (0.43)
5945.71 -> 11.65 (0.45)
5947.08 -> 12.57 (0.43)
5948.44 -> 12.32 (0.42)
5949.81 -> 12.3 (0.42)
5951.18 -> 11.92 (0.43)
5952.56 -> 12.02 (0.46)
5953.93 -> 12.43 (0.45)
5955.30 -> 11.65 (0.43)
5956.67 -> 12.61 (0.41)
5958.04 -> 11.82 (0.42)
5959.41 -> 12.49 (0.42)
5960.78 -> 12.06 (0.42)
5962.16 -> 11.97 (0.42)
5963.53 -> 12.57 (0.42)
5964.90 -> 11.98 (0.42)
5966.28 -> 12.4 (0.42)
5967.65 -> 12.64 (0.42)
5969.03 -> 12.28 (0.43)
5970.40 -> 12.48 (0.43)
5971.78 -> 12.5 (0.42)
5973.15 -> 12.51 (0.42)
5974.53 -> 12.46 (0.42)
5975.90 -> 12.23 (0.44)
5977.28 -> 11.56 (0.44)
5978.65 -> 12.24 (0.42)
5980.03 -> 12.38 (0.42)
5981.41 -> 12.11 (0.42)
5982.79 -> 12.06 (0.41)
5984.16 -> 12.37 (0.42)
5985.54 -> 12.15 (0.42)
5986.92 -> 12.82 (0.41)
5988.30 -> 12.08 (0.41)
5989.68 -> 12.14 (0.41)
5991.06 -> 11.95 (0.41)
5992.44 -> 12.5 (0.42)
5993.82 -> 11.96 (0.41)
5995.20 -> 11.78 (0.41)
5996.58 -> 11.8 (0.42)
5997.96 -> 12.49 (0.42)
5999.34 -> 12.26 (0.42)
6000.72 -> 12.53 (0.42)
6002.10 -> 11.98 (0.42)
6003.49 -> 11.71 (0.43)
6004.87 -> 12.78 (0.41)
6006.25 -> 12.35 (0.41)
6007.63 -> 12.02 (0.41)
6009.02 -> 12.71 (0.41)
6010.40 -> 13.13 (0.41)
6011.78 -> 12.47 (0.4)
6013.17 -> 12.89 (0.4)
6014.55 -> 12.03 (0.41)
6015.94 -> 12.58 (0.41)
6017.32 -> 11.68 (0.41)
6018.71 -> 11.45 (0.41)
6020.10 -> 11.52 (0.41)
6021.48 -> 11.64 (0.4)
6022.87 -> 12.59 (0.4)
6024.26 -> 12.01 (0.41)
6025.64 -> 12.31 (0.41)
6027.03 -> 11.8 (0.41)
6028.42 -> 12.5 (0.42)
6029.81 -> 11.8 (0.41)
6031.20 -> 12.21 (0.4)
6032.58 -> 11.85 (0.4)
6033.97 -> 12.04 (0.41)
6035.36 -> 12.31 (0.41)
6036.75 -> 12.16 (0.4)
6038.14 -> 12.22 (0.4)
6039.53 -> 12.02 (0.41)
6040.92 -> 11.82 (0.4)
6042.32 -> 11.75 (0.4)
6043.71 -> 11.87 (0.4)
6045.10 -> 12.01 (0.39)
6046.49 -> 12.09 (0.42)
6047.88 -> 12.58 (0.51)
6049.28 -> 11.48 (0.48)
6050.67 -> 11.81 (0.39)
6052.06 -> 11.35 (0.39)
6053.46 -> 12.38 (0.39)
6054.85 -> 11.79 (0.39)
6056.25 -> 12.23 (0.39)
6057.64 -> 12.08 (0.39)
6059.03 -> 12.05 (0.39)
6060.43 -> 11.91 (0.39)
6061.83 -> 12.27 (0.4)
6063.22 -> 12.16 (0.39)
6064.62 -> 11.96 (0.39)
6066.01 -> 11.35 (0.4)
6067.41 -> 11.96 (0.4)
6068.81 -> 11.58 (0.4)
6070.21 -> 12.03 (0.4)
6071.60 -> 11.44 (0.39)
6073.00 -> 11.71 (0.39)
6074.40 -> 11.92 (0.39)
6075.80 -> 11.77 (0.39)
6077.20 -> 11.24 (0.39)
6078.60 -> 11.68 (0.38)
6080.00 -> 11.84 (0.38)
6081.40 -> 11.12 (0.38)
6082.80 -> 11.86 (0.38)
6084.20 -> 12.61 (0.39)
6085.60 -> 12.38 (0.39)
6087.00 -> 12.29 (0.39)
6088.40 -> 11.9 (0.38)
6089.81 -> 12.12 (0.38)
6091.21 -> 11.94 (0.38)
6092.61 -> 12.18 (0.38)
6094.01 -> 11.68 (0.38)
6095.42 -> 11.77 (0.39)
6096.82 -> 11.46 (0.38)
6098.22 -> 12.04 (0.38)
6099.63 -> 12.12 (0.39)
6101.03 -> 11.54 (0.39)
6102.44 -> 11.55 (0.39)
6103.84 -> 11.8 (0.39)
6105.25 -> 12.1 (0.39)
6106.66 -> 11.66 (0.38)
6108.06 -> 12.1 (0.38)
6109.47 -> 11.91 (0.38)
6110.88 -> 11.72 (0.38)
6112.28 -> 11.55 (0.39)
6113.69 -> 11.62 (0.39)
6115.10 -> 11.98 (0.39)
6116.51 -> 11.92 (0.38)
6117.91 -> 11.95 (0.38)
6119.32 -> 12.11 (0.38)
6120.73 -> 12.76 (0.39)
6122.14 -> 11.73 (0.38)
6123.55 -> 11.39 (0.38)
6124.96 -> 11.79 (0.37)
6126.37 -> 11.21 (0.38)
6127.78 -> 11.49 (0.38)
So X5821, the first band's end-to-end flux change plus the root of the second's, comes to 2.8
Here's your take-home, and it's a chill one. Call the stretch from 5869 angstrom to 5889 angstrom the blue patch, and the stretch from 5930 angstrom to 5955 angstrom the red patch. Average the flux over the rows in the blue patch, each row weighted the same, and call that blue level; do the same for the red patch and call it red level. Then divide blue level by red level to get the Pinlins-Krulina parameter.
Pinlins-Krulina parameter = 1.01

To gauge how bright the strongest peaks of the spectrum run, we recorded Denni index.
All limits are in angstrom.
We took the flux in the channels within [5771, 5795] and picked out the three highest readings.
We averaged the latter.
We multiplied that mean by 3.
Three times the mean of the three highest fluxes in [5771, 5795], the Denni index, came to 39.7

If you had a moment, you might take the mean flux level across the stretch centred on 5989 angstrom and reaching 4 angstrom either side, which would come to 12.3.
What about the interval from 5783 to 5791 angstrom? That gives 12.4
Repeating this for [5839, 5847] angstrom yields 12.3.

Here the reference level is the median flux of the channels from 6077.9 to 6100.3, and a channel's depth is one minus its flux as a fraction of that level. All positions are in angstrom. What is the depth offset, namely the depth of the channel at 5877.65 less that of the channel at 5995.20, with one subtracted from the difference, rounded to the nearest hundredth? -1.04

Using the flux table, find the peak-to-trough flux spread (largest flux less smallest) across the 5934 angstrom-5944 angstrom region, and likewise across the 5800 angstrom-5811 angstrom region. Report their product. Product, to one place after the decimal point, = 2.1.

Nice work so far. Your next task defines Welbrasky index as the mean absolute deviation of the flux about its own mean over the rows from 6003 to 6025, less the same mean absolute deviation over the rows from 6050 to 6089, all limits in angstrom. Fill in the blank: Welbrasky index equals 0.2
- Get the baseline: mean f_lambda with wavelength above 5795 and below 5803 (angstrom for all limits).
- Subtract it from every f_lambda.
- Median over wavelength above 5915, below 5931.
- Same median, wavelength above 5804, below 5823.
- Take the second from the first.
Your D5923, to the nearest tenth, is -0.4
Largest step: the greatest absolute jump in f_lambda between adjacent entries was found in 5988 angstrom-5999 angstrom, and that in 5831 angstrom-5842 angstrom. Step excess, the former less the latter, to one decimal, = -1.2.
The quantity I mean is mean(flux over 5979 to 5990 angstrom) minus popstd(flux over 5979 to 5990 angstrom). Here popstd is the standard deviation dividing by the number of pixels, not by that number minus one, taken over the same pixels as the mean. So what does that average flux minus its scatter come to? 12.0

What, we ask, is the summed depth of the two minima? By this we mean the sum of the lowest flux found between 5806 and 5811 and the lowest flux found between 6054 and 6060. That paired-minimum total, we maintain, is 23.4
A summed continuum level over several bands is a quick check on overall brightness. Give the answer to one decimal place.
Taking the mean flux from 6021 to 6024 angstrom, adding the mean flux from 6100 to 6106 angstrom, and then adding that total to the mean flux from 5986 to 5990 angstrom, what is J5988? 36.2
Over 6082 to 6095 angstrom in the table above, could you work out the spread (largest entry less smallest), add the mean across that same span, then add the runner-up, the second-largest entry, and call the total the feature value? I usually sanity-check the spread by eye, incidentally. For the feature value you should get 25.4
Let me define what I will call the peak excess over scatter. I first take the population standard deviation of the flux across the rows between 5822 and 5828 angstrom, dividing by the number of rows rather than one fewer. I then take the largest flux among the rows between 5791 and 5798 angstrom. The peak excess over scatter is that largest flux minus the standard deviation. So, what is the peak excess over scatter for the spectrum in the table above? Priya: 12.9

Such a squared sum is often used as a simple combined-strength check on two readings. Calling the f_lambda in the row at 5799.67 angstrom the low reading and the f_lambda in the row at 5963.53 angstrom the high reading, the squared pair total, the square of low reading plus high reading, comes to 709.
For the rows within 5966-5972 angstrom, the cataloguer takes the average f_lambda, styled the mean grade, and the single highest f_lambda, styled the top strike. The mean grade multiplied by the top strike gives 157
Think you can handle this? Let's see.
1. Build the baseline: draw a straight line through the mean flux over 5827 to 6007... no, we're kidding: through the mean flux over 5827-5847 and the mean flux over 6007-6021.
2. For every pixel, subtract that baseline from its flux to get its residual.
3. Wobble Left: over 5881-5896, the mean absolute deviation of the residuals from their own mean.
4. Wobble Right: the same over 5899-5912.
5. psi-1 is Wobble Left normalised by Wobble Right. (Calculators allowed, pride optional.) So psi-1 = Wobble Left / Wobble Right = 0.93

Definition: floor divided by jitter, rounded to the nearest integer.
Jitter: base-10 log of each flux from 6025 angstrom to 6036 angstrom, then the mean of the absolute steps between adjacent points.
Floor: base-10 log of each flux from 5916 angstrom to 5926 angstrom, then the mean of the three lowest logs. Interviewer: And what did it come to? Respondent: 67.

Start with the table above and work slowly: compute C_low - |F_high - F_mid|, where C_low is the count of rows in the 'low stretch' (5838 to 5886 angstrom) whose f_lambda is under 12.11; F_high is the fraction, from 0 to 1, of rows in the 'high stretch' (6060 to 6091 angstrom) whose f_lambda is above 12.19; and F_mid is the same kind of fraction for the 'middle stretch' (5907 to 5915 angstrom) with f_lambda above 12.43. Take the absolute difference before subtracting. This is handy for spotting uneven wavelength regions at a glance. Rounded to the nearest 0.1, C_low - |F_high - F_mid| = 6.0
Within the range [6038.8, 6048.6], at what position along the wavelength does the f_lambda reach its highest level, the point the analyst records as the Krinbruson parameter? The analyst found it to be 6047.88 angstrom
